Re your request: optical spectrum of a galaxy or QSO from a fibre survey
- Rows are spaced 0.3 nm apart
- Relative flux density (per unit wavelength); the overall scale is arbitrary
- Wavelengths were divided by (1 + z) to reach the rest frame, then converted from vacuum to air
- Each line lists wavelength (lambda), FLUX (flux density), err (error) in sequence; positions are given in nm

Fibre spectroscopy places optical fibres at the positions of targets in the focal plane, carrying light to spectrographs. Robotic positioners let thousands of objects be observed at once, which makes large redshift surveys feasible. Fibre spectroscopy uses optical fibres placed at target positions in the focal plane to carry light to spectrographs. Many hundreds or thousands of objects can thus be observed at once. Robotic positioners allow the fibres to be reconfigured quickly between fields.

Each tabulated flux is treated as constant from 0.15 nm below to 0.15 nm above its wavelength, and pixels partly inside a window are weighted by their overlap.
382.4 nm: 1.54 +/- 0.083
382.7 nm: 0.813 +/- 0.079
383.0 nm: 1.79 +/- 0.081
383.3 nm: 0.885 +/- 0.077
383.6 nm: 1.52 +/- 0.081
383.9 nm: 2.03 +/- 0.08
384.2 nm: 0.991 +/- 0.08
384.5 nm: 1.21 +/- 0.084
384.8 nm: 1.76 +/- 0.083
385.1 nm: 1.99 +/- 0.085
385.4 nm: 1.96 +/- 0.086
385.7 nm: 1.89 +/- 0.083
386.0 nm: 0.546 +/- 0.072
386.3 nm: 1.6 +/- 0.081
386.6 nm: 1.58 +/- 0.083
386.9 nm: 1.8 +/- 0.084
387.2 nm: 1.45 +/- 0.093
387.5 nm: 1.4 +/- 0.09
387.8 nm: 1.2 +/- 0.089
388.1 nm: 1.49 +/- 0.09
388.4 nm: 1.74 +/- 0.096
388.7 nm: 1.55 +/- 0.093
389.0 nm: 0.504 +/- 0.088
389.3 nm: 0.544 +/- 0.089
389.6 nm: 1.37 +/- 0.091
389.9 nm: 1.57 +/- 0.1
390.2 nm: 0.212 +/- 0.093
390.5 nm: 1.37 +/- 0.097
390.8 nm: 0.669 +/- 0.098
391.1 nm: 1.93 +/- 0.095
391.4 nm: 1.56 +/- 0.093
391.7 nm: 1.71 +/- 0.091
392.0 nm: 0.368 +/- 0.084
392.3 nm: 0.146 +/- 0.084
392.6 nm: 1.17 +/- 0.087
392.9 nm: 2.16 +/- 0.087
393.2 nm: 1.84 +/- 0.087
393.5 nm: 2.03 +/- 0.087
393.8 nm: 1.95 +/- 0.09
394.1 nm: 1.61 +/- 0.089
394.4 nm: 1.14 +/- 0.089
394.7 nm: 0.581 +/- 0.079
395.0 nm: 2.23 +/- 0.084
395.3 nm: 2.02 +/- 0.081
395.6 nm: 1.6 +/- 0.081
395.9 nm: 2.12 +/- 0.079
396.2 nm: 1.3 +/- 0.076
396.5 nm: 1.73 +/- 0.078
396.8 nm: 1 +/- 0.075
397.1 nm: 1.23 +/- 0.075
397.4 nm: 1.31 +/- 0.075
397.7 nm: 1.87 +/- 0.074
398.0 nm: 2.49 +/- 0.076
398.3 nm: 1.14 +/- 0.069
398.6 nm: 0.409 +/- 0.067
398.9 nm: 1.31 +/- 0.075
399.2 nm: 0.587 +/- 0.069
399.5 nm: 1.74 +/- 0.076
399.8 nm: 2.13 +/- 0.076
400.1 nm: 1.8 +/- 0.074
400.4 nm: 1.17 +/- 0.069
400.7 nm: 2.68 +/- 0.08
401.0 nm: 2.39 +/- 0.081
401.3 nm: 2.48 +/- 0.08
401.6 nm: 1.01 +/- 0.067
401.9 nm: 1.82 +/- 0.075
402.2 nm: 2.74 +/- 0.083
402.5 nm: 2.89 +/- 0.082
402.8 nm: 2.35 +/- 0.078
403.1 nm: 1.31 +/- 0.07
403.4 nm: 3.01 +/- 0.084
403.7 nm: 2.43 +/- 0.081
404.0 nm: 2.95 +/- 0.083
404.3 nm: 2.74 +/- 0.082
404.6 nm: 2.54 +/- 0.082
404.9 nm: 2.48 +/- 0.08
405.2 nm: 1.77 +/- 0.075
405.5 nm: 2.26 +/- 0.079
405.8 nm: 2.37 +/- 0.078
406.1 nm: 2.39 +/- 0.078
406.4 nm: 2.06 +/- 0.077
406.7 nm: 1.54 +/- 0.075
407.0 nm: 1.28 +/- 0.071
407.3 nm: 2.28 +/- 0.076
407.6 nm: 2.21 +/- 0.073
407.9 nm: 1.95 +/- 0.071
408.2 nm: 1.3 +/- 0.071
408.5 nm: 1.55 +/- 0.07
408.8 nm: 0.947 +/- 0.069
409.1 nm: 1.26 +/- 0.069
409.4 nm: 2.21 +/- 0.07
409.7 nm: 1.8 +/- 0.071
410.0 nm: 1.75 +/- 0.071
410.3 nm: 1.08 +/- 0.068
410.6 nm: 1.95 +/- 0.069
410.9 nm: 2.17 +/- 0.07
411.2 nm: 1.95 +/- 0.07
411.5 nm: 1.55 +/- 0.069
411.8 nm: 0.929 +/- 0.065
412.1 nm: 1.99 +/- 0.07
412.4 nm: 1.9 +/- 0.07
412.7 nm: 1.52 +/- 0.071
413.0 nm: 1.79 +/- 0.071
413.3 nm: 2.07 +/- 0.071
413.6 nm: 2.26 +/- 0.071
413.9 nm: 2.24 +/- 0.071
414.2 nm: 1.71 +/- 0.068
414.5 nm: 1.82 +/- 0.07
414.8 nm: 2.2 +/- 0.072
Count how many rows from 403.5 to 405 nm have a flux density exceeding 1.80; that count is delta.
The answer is 5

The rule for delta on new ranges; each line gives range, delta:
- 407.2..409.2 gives 3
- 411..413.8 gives 5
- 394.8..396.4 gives 3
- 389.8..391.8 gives 1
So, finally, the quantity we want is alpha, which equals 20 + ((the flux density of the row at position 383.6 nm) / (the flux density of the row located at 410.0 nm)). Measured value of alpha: 20.9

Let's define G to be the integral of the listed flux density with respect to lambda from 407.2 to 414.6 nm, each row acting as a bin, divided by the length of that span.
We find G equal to 1.76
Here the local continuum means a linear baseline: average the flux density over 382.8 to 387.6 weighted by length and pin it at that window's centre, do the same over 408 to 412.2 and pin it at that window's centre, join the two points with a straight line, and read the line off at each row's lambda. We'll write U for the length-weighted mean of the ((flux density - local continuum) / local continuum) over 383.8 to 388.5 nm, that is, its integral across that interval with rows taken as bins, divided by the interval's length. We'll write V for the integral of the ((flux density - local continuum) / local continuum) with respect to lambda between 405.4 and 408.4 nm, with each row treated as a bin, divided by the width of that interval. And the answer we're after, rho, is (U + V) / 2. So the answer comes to 0.12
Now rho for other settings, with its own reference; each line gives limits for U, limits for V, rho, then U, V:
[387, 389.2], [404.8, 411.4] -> 0.01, -0.13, 0.15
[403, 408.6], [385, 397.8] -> 0.13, 0.35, -0.08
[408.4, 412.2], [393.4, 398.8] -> 0.00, 0.01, -0.01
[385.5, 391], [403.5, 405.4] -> 0.20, -0.17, 0.57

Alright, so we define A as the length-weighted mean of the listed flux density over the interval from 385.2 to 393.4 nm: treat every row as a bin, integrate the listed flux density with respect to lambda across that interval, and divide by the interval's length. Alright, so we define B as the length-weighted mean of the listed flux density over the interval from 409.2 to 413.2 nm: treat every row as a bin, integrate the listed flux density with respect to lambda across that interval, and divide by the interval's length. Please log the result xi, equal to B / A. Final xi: 1.32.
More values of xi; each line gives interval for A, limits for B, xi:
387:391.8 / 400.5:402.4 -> 1.72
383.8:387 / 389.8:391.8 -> 0.81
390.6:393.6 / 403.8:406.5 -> 1.78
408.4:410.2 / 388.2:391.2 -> 0.72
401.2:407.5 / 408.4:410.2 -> 0.71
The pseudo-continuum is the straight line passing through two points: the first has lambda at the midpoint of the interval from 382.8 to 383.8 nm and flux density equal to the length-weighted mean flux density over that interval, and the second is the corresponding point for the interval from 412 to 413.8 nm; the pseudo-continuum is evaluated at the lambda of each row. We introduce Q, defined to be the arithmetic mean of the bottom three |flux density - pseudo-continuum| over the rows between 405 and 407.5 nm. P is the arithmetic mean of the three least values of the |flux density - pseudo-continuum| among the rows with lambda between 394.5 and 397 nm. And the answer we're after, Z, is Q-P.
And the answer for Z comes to 0.03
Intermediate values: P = 0.15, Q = 0.18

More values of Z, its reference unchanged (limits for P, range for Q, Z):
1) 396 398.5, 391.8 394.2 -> 0.00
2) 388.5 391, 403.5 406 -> 0.27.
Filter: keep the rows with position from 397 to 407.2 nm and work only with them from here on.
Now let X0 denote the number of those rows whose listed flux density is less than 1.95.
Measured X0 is 16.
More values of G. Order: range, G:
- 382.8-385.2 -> 1.50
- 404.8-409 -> 1.87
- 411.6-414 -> 1.82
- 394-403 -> 1.69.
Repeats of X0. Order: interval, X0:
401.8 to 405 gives 2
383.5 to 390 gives 19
